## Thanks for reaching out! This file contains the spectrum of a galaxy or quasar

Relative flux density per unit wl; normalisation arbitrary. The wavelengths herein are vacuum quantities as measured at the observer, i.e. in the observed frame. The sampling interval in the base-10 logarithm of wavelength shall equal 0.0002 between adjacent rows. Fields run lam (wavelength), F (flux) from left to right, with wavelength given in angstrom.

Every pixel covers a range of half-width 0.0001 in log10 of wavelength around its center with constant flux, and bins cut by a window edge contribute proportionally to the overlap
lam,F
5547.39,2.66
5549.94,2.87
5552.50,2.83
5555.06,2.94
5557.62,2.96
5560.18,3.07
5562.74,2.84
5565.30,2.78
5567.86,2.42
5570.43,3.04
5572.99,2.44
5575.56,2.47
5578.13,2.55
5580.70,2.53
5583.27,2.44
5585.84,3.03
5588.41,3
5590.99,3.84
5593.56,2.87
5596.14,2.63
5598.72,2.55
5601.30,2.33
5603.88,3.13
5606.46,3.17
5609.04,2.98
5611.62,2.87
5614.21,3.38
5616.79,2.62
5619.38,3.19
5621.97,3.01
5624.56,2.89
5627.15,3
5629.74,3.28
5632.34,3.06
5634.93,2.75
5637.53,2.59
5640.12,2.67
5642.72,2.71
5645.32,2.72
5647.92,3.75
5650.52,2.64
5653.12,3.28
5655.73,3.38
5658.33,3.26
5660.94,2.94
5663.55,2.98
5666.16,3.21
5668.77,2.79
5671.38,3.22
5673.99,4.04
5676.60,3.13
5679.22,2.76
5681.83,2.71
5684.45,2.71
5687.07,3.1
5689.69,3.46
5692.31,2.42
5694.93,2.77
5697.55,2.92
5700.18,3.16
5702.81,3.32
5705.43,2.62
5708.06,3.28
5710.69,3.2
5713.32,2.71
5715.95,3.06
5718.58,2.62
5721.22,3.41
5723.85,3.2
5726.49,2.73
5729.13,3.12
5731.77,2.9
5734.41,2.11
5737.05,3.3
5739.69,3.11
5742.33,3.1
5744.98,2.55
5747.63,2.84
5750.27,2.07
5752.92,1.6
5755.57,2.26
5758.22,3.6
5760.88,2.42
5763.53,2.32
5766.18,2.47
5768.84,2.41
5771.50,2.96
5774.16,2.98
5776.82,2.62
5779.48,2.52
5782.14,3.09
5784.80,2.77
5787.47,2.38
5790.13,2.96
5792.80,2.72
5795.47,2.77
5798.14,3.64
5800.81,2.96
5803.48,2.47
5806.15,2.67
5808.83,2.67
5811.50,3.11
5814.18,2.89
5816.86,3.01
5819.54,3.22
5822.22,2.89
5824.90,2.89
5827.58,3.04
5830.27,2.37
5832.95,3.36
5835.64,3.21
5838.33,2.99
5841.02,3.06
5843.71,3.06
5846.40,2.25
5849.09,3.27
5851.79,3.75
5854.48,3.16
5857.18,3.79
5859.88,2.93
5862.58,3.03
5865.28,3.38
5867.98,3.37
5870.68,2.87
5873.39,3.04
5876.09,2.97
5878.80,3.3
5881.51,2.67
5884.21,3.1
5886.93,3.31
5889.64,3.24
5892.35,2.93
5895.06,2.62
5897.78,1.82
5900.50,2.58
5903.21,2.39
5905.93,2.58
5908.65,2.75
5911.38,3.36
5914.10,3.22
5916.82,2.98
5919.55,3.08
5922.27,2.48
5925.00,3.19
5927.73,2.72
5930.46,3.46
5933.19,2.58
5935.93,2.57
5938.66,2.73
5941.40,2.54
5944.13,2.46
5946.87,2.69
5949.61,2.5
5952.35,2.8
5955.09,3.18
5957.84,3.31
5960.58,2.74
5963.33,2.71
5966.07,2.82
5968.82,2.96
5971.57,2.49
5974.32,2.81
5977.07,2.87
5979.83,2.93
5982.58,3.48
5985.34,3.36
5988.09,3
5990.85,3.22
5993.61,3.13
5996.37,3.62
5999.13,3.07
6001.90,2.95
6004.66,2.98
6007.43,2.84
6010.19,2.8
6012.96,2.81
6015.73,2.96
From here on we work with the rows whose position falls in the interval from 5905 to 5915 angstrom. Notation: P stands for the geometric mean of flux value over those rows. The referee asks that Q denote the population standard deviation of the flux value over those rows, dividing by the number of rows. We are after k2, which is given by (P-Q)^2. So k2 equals 7.0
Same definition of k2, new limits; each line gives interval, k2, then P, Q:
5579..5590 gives 6.1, 2.7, 0.27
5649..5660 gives 8.0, 3.1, 0.29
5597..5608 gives 5.8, 2.8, 0.36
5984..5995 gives 9.3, 3.2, 0.13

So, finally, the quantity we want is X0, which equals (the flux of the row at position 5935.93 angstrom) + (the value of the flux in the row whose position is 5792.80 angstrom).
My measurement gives 5.29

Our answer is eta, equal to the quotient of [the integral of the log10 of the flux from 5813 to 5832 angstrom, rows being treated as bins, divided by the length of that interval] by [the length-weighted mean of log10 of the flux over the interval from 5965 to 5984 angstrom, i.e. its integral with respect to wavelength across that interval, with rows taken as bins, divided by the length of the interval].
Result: 1.00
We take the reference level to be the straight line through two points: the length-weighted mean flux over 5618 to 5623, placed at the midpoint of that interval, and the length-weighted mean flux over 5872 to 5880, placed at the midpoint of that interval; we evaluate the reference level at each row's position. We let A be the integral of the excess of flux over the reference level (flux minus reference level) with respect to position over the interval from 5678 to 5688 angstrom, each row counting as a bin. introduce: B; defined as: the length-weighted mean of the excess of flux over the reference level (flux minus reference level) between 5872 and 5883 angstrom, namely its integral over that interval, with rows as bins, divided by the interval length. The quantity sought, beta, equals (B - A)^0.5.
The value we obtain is 1.7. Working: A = -2.8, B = -0.10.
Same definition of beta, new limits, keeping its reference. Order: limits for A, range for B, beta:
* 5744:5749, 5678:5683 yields 1.3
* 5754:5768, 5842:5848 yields 2.6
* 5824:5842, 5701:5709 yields 1.4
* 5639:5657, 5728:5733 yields 1.1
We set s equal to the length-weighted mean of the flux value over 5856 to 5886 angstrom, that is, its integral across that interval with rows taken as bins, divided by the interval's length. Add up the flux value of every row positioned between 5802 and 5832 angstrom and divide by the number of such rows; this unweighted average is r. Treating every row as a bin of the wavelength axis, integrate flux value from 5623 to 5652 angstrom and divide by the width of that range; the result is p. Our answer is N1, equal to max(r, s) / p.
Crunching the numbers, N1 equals 1.07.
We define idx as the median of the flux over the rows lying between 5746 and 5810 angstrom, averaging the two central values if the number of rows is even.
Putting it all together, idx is 2.67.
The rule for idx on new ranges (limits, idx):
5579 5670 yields 2.98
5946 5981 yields 2.81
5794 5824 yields 2.89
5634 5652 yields 2.71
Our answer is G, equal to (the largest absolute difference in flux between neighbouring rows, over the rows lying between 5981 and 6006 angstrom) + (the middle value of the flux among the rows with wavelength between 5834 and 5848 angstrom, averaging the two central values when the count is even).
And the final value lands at 3.61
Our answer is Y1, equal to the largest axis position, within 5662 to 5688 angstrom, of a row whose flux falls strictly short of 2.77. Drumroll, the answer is 5684.45 angstrom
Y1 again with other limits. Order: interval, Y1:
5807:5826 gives 5808.83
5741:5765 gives 5763.53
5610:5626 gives 5616.79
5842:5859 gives 5846.40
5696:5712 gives 5705.43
